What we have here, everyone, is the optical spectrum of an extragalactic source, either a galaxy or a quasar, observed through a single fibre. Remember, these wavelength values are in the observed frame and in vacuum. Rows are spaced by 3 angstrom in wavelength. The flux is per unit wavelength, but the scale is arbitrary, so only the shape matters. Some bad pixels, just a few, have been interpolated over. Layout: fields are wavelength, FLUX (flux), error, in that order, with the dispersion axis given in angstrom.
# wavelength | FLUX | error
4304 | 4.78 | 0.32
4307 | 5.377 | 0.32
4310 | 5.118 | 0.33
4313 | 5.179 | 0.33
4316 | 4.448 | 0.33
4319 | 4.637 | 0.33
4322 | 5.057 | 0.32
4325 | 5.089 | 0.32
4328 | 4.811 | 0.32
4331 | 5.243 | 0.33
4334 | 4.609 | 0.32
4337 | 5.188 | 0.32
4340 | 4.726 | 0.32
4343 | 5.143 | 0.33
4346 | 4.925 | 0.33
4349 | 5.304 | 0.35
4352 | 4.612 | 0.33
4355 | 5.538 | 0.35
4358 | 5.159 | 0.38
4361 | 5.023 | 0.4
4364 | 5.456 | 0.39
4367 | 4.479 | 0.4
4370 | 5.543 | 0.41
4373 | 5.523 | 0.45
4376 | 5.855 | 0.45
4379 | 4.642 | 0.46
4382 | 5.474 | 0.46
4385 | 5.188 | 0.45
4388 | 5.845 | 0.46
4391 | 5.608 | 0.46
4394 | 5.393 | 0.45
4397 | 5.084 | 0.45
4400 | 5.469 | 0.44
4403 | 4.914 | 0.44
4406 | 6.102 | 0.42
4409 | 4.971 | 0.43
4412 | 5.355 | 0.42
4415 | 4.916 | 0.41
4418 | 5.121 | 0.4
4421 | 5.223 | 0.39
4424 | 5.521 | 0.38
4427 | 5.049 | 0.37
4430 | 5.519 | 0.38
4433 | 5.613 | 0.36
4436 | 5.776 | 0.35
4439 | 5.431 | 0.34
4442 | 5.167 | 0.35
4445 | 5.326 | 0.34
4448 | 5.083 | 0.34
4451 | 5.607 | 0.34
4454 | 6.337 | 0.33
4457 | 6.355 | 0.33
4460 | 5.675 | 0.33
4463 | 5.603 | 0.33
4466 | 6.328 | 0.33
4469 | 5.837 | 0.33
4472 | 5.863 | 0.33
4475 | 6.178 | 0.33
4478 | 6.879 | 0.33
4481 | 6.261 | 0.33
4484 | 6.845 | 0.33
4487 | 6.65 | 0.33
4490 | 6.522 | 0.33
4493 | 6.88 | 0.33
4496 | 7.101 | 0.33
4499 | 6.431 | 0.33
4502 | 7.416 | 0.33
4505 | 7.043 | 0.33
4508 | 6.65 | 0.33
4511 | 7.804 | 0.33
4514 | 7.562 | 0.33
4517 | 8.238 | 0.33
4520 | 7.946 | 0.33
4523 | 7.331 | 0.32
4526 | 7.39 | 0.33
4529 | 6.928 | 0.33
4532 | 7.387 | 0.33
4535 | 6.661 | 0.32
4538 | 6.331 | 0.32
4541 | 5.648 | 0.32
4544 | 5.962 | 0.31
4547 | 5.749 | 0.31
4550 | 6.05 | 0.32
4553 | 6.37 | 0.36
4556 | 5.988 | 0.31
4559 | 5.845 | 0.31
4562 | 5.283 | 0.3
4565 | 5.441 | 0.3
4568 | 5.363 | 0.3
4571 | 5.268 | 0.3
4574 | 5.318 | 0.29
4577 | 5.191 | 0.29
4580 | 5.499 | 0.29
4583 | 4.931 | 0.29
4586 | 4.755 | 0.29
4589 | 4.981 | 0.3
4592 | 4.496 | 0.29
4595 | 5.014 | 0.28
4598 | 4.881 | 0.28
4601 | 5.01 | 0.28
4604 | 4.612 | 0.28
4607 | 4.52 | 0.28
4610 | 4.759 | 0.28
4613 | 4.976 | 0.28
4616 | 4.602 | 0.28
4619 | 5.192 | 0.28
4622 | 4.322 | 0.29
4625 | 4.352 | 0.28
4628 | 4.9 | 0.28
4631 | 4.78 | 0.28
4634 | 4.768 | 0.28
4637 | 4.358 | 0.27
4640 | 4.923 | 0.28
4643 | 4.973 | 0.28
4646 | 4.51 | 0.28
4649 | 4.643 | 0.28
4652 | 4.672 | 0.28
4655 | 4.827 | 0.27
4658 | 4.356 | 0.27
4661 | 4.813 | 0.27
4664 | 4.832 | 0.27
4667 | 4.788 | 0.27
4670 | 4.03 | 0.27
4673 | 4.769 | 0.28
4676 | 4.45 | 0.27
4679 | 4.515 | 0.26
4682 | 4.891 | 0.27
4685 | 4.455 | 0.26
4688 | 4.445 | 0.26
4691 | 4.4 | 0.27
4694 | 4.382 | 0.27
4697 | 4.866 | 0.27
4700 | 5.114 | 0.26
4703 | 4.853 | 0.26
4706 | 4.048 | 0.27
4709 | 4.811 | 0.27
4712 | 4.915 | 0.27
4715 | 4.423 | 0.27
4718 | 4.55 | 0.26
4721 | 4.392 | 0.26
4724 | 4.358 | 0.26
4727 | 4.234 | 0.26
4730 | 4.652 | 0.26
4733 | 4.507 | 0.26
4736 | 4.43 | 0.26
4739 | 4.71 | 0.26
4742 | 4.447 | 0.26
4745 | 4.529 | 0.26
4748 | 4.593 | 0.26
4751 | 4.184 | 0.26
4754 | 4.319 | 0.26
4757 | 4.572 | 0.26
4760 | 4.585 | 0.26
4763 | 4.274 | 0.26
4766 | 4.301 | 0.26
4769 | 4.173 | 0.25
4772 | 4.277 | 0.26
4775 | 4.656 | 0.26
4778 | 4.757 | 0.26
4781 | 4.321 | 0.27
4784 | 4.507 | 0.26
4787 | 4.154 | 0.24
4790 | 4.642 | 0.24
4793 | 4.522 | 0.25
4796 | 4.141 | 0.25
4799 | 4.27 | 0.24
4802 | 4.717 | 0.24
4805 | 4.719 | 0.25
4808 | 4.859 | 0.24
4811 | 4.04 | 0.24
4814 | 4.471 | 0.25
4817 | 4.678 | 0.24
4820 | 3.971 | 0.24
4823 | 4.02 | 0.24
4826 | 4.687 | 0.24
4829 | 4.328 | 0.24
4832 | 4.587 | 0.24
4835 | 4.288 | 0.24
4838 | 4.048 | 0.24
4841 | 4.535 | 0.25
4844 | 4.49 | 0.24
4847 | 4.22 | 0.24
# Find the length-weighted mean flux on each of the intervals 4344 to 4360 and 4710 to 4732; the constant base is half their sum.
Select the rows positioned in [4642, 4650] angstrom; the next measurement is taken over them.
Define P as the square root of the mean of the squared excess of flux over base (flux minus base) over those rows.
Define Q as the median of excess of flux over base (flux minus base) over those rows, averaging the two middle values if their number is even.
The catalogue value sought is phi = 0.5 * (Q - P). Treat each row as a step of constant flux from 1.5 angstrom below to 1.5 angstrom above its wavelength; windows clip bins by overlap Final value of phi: -0.19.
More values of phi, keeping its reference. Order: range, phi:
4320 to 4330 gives 0.02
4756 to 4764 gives -0.30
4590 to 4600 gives -0.07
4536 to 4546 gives -0.03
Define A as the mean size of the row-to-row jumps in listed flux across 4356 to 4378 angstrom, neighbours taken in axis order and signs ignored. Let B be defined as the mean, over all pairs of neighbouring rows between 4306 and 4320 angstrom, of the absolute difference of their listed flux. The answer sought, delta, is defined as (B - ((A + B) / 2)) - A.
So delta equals -0.59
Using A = 0.49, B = 0.31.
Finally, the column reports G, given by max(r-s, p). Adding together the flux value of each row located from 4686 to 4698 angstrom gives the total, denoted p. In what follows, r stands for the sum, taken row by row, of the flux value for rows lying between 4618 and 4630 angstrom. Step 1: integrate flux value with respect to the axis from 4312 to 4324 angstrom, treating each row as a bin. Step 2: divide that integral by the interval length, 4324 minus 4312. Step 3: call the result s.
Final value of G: 18.1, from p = 18.1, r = 18.8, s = 4.8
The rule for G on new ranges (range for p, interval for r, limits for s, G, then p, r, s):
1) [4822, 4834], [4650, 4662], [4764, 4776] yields 17.6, 17.6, 18.7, 4.3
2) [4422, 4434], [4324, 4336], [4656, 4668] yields 21.7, 21.7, 19.8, 4.7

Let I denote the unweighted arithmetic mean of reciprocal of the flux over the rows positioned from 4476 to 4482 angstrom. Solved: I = 0.153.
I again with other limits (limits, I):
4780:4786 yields 0.227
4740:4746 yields 0.223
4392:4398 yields 0.191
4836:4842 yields 0.234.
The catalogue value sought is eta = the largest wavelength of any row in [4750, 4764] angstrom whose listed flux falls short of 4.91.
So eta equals 4763 angstrom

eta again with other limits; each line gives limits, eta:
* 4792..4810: 4808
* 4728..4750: 4748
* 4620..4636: 4634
